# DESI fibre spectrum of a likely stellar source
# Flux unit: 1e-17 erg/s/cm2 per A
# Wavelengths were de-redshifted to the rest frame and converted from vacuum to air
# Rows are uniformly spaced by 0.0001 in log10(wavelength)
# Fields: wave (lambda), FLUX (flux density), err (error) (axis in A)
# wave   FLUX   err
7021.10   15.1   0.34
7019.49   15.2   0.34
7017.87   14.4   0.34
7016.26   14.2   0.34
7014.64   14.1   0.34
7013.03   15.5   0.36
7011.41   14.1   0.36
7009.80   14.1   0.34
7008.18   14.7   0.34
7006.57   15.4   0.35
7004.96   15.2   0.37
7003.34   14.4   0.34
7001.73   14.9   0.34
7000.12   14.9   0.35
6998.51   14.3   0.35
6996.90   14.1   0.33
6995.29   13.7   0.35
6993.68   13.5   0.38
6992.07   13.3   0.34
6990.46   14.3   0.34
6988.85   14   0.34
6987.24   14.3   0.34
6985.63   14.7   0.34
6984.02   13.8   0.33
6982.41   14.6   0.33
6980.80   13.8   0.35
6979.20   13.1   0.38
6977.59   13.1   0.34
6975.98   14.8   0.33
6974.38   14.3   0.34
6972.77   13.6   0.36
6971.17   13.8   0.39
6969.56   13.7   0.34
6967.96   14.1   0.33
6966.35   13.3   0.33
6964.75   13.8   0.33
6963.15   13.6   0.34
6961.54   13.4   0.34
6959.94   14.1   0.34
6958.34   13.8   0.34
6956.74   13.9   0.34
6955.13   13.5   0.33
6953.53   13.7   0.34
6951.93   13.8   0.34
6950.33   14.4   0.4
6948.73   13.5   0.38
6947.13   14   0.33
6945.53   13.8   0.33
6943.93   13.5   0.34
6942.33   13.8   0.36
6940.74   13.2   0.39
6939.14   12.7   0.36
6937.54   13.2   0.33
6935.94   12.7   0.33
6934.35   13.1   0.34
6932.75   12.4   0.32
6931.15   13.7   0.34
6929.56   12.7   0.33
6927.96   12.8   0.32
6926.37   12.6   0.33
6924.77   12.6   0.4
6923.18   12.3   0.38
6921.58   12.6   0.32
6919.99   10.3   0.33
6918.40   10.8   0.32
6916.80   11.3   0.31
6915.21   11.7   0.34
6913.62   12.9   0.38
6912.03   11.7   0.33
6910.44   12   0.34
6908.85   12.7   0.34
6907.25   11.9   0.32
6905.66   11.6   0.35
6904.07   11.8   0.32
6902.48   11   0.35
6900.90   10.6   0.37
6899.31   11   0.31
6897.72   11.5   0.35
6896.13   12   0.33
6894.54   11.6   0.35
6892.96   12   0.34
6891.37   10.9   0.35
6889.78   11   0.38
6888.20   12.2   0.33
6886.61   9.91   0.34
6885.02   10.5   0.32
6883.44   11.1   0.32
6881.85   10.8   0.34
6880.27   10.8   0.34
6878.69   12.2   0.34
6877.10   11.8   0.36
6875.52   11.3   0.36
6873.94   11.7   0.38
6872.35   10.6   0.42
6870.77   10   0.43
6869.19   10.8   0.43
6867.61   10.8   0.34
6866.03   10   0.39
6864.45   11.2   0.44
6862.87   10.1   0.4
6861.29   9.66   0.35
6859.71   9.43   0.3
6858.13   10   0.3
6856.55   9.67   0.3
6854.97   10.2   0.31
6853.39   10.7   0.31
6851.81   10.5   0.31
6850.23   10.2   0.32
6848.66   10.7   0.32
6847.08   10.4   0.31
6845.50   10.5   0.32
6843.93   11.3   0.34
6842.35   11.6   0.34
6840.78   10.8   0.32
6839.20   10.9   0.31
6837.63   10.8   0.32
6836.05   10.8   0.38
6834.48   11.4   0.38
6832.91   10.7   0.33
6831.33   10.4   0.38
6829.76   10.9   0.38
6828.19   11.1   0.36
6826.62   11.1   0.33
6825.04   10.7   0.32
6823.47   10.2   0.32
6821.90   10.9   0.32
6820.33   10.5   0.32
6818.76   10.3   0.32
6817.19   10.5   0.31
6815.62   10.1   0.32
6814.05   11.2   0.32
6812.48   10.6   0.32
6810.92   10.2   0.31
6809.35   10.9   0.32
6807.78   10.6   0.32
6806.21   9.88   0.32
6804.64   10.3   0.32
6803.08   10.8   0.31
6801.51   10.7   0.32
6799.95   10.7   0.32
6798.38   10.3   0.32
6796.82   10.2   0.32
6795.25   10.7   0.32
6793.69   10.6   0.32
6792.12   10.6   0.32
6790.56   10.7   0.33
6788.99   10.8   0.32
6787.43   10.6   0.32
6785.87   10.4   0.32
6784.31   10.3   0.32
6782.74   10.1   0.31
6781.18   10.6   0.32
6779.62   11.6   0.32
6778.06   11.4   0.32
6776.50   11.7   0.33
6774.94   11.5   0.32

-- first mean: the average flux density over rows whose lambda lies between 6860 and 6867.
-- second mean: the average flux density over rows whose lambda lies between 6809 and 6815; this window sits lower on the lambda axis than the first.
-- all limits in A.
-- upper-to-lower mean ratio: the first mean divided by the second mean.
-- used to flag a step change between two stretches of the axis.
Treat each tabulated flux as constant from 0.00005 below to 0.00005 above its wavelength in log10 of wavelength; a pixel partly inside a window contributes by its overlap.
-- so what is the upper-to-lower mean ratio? 0.95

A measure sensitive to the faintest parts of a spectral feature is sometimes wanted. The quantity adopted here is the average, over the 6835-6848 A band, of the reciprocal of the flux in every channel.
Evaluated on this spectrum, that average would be 0.092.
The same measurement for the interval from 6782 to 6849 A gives 0.094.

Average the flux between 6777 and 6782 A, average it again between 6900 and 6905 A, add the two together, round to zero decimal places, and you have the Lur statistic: 22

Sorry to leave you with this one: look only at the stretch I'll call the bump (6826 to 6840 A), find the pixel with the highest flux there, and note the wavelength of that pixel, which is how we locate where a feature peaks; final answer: 6834.48 A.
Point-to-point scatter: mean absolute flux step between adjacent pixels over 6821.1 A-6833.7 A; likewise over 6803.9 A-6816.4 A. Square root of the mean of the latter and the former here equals 0.70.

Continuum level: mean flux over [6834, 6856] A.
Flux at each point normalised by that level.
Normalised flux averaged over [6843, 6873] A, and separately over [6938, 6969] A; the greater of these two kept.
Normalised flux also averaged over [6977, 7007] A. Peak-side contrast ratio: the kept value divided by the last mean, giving 0.96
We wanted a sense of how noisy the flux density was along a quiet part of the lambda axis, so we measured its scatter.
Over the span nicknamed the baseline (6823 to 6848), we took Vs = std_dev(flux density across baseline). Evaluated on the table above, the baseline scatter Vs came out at 0.4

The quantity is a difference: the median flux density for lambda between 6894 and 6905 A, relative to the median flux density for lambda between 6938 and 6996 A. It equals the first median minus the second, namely -2.3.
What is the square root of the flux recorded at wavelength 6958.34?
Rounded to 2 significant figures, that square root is 3.7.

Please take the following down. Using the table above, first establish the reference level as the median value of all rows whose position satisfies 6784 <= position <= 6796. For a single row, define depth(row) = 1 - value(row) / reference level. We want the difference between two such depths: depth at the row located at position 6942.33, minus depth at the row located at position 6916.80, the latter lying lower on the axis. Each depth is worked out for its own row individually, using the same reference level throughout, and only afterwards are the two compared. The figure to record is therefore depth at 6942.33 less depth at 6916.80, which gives -0.24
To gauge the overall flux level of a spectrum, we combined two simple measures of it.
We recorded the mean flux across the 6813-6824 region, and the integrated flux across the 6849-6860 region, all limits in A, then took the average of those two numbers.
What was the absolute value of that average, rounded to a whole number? 61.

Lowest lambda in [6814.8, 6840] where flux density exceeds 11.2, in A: 6834.48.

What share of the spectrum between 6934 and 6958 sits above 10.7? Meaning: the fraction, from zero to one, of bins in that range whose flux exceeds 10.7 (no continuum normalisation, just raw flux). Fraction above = 1.00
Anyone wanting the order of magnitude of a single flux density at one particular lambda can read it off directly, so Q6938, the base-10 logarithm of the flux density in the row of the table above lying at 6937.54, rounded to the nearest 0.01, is 1.12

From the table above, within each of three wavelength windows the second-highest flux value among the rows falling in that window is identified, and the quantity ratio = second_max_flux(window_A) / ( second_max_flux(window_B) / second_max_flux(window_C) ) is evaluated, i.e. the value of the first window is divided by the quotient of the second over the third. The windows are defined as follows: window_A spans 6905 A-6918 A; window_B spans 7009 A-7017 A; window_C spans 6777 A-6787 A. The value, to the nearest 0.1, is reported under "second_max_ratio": 10.2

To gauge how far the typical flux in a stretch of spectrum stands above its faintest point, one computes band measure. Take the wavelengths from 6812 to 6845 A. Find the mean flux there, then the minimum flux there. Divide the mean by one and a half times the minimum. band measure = 0.713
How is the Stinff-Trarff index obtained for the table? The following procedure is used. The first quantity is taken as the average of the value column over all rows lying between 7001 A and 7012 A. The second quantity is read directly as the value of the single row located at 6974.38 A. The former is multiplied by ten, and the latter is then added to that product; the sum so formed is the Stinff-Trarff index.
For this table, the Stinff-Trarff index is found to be 161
